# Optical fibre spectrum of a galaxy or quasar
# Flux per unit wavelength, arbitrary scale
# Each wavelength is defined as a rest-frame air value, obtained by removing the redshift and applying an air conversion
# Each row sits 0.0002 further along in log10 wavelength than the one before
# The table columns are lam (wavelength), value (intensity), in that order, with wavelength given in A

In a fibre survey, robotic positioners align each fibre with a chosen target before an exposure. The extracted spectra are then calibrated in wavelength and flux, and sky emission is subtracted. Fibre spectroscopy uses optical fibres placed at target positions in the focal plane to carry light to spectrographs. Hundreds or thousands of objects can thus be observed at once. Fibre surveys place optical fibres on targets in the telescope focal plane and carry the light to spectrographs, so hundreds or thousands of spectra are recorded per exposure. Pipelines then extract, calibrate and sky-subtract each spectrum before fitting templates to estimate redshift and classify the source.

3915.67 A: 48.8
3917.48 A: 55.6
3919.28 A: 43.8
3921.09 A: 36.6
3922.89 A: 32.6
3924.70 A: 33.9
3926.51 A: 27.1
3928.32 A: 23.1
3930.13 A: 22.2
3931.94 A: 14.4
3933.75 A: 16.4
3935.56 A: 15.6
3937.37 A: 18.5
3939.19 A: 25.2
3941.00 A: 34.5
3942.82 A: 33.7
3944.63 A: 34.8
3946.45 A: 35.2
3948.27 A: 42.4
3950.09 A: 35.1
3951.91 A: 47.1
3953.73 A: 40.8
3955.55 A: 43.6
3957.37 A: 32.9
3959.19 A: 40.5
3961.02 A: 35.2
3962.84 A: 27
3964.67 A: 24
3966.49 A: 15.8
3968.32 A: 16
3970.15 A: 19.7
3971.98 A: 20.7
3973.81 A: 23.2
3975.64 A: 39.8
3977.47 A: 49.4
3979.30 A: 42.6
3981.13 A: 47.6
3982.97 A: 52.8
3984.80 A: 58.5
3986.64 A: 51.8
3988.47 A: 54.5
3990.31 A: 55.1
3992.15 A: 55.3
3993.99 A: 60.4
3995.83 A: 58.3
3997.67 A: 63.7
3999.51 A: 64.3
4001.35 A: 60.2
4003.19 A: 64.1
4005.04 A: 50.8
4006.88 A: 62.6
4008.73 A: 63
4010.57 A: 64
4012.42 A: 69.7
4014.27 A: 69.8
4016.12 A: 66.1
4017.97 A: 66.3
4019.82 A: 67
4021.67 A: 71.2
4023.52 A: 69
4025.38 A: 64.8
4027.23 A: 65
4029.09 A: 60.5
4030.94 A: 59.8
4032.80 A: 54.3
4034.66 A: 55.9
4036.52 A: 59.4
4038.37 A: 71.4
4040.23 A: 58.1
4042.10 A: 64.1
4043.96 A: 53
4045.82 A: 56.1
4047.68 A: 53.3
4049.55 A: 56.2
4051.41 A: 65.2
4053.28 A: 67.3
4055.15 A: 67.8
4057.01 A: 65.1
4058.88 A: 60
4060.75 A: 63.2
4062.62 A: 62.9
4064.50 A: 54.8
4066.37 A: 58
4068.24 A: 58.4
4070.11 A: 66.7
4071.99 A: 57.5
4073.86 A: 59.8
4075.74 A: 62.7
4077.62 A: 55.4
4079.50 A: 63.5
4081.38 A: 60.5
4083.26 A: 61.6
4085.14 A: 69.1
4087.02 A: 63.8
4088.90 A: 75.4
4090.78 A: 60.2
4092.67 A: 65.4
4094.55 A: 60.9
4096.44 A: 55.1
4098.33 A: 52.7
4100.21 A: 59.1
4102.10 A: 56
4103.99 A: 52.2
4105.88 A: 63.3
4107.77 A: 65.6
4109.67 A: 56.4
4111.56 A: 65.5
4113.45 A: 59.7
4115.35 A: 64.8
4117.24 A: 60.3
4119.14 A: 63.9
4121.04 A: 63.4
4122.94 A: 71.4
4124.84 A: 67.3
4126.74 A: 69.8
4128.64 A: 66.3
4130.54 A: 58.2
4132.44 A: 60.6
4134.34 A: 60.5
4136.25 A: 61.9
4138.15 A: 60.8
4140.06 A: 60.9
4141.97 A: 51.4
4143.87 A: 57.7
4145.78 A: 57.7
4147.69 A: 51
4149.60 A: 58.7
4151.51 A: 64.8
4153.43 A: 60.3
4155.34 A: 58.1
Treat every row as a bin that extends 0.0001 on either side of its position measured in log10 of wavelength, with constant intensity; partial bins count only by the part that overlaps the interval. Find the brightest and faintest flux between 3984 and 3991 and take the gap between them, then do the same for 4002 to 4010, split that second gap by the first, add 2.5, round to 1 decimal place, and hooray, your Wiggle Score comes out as 4.5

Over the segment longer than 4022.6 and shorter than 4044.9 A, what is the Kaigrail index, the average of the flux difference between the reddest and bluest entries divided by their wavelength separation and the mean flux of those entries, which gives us 30.2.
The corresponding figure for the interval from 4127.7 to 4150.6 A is 29.2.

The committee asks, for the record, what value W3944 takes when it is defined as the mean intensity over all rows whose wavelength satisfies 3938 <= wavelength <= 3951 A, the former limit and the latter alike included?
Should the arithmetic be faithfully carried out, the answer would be 34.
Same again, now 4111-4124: 64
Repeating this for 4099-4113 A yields 60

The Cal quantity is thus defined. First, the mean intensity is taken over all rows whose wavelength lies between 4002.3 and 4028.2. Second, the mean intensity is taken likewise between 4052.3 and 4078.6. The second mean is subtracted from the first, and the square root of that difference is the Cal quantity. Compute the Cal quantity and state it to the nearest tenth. 2.0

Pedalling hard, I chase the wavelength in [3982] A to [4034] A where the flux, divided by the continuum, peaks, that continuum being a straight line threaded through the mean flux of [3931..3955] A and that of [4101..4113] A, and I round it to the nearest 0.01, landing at 4012.42 A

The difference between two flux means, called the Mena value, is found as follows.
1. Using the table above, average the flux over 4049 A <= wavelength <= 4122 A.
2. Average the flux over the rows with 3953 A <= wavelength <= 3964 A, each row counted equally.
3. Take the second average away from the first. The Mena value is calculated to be 25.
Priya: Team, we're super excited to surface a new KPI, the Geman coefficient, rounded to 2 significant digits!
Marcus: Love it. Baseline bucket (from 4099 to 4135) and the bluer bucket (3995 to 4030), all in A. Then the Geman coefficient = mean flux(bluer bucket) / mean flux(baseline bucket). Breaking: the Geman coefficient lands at 1.0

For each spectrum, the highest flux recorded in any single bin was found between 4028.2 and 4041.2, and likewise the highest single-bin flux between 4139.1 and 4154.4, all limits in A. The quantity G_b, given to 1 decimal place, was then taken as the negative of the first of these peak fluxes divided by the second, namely -1.1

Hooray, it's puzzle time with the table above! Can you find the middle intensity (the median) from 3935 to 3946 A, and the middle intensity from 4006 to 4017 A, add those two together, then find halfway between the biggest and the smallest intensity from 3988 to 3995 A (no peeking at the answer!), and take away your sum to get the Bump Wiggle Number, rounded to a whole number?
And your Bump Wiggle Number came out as -37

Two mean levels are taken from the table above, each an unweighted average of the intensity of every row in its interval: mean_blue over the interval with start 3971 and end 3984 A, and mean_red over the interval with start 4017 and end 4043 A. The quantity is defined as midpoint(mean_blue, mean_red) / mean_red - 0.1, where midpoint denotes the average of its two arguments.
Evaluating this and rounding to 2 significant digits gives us 0.71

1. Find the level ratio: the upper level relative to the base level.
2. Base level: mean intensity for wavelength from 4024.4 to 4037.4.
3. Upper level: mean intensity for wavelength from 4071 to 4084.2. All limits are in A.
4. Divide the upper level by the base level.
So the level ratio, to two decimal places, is 1.00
